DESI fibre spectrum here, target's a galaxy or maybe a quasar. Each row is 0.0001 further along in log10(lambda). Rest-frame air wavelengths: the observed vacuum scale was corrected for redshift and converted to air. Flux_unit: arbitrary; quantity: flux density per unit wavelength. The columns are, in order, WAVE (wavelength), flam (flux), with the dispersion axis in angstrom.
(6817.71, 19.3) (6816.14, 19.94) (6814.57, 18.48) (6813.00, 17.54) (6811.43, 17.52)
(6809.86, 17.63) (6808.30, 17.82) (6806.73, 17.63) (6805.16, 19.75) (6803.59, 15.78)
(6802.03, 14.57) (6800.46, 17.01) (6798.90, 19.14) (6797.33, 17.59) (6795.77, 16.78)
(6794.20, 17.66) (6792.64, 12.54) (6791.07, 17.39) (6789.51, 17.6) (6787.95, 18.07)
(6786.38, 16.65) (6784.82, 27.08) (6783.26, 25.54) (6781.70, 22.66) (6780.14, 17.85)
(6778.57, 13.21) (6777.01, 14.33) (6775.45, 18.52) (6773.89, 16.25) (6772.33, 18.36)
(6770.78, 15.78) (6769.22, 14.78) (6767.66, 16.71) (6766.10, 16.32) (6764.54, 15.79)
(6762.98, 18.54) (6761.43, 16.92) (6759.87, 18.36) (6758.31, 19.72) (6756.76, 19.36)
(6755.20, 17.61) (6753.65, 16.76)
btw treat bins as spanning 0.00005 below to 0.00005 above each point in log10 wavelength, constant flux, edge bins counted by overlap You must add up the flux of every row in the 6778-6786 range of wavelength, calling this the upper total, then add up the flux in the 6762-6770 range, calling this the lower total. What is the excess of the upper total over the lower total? 24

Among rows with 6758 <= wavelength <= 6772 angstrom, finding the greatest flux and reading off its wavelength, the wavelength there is 6758.31 angstrom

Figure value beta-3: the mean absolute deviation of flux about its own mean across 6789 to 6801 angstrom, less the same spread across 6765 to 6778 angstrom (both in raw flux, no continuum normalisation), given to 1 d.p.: 0.0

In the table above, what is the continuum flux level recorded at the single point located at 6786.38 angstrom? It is 16.65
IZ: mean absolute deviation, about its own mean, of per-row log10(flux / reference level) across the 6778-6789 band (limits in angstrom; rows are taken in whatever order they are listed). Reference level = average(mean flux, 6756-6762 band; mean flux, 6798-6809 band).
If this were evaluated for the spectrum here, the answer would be 0.09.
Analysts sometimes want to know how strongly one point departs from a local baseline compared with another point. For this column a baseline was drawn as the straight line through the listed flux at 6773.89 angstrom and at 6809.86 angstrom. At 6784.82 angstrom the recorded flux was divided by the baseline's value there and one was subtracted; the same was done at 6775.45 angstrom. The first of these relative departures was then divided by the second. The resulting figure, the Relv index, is 4.6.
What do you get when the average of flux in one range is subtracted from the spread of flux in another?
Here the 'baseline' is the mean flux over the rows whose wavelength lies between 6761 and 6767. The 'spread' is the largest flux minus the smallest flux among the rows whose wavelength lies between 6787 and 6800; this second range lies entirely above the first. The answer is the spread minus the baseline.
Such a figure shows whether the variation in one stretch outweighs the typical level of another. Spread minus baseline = -10.29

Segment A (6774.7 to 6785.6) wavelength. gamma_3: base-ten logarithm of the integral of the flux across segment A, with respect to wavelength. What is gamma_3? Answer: 2.34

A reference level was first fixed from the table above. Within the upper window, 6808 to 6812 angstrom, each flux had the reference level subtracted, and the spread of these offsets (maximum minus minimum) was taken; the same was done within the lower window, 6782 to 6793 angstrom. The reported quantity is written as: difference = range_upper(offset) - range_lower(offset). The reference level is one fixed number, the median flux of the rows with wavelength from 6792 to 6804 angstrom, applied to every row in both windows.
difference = -14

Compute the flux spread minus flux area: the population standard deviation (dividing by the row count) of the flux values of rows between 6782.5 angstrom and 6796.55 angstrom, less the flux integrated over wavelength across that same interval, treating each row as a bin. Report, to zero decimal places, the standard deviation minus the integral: -260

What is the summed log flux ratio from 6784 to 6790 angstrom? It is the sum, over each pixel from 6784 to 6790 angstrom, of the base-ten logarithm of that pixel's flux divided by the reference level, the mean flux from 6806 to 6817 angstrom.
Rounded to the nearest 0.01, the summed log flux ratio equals 0.13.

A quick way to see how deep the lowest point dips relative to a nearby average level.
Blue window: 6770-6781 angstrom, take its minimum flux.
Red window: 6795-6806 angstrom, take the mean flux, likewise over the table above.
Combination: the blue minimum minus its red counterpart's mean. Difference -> -4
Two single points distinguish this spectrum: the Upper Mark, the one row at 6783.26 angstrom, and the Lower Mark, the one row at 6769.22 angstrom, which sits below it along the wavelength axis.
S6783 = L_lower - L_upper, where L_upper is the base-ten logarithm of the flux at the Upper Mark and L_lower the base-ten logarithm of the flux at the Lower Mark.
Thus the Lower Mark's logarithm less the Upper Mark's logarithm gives -0.24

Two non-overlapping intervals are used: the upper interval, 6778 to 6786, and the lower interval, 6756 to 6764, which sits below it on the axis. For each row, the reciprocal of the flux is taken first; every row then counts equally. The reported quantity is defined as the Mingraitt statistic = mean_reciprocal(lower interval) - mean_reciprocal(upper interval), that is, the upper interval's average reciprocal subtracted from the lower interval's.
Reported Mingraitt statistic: 0.004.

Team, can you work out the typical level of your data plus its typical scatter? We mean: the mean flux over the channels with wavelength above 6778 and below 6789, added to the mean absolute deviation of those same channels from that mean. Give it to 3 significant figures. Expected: 24.4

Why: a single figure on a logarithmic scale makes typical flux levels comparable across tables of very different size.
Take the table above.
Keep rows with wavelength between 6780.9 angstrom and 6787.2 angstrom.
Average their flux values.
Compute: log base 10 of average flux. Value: 1.36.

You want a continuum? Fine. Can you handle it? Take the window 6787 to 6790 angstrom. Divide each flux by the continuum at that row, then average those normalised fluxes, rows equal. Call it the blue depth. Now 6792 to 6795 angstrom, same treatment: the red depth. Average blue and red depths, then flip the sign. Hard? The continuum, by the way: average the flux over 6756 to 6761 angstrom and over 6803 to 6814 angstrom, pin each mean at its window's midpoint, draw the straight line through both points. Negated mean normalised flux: -0.91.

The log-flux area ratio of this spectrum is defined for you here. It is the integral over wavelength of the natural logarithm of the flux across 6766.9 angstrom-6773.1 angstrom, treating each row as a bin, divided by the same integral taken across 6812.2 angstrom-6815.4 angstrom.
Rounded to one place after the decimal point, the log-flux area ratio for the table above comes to 1.9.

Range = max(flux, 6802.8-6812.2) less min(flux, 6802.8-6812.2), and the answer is 4.0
